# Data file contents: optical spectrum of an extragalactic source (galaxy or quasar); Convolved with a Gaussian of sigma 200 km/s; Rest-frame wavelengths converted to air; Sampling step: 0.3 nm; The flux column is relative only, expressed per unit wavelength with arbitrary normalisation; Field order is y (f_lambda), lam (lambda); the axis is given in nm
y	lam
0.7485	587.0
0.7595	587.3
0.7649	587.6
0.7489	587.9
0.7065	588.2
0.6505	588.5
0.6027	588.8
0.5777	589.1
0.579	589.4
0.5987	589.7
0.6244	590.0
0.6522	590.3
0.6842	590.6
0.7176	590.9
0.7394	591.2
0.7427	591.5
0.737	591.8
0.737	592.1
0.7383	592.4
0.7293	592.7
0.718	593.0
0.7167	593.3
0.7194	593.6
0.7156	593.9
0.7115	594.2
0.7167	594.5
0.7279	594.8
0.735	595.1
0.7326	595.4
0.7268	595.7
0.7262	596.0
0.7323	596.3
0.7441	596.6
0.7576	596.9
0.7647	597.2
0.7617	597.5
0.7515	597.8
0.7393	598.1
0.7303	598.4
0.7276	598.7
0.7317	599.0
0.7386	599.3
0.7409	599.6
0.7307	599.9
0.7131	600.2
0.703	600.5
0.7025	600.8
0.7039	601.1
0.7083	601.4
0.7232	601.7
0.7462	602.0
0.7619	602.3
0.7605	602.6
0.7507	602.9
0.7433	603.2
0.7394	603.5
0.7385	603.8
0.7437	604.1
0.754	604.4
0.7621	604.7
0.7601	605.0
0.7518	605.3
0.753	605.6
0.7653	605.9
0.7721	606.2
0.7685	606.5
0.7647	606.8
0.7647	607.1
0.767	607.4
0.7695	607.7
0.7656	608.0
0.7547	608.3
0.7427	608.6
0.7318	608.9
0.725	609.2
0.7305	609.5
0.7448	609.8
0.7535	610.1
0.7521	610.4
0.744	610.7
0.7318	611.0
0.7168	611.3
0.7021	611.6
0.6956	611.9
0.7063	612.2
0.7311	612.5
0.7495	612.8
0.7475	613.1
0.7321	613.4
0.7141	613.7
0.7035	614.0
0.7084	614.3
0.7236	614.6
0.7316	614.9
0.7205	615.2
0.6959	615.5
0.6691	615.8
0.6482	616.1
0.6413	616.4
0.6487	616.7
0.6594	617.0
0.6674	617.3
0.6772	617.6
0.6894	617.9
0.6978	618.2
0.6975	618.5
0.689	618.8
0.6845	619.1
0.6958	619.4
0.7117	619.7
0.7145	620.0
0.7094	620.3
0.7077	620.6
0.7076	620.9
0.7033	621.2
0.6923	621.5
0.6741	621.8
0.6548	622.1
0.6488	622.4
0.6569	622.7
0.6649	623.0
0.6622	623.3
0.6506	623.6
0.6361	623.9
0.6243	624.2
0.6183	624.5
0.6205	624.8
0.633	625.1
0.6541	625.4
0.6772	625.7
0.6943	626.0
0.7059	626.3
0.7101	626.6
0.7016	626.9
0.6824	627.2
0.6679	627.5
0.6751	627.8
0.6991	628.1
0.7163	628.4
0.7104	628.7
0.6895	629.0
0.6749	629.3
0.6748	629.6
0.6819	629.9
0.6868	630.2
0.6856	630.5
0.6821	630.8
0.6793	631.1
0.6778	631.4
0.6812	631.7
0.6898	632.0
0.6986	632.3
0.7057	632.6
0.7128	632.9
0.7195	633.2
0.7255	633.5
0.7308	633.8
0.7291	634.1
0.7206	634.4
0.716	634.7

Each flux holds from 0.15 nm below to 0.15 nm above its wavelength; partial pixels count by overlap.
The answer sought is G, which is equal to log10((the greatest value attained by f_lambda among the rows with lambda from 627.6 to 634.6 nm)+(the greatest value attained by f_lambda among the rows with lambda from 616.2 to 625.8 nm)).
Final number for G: 0.1600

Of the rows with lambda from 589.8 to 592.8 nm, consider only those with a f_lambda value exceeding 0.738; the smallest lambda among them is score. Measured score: 591.2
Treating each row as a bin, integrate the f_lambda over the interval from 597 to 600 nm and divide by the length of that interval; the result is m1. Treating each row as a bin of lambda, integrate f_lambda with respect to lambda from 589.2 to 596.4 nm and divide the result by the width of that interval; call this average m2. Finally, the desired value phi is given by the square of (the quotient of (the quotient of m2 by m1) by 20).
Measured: 0.0023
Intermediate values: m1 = 0.742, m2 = 0.706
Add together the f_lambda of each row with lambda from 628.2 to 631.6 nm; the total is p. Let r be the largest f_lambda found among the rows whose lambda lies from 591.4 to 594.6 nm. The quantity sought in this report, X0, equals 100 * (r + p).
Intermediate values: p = 7.6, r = 0.7427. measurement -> 830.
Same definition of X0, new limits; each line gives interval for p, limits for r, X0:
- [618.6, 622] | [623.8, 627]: 840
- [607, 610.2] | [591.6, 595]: 899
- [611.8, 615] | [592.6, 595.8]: 868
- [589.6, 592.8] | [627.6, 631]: 842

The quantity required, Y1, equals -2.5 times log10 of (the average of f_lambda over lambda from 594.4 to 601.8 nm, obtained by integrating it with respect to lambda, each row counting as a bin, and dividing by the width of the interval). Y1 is 0.34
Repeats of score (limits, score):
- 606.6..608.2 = 606.8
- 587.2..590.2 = 587.3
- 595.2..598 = 596.6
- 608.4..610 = 608.6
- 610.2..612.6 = 610.4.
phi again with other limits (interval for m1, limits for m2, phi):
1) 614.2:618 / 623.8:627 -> 0.0023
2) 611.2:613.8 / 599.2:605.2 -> 0.0026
